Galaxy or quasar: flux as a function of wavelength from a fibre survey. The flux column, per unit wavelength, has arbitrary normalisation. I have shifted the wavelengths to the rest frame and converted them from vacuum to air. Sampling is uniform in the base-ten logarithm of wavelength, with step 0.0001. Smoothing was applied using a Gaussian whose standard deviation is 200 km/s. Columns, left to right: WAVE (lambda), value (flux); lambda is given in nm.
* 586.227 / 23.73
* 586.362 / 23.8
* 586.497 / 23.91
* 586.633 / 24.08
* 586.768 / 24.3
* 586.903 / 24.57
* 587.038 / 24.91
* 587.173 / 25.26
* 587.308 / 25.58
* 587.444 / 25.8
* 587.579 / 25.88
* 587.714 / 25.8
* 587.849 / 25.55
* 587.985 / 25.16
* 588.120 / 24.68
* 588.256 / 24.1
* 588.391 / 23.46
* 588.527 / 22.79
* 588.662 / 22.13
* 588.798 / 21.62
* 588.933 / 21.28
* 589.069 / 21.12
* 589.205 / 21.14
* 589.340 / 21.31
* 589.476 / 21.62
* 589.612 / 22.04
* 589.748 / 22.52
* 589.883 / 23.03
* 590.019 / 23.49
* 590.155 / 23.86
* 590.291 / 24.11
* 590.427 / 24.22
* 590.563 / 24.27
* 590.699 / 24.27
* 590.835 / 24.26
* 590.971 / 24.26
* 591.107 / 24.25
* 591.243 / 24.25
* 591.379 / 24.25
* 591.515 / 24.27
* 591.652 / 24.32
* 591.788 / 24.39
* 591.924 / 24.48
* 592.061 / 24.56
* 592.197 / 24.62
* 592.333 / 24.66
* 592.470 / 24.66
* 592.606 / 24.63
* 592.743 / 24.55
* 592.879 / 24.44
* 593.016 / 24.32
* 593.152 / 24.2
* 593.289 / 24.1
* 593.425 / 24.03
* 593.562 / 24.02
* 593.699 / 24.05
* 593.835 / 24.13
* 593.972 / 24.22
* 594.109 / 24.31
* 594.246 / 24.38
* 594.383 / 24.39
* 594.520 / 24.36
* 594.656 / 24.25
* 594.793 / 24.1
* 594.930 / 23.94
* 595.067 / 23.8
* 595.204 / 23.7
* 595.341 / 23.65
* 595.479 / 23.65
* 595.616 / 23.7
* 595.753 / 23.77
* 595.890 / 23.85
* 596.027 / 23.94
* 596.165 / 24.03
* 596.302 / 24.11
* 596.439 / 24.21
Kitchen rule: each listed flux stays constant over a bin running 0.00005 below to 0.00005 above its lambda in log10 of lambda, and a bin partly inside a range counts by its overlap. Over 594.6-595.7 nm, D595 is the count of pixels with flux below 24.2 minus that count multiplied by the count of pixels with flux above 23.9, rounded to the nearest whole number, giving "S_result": -14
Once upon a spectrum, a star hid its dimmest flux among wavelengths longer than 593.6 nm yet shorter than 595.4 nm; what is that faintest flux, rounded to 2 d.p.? 23.65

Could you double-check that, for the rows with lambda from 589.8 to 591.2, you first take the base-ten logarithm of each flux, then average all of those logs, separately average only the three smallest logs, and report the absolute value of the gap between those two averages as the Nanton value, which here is 0.010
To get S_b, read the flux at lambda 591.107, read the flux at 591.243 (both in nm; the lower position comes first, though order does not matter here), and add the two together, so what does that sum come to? 48.5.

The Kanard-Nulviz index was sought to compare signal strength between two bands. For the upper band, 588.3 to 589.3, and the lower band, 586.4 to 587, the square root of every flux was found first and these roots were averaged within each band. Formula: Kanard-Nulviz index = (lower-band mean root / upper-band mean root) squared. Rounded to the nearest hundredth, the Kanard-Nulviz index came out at 1.10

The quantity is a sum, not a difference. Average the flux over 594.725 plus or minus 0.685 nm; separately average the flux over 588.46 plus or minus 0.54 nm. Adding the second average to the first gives 47.2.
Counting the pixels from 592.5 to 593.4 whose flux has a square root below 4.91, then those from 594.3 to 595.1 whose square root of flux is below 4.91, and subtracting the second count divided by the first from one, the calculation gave -2.0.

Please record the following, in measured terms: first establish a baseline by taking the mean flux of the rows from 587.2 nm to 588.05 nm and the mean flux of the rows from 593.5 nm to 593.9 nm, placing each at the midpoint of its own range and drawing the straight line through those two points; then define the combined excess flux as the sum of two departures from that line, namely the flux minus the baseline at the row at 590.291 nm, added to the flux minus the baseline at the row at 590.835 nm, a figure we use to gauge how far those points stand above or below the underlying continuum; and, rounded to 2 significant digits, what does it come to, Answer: -1.4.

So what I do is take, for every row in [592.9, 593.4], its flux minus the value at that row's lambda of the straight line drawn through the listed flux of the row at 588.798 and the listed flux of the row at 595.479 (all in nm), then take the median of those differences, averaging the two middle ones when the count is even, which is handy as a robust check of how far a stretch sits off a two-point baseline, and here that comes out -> 1.3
